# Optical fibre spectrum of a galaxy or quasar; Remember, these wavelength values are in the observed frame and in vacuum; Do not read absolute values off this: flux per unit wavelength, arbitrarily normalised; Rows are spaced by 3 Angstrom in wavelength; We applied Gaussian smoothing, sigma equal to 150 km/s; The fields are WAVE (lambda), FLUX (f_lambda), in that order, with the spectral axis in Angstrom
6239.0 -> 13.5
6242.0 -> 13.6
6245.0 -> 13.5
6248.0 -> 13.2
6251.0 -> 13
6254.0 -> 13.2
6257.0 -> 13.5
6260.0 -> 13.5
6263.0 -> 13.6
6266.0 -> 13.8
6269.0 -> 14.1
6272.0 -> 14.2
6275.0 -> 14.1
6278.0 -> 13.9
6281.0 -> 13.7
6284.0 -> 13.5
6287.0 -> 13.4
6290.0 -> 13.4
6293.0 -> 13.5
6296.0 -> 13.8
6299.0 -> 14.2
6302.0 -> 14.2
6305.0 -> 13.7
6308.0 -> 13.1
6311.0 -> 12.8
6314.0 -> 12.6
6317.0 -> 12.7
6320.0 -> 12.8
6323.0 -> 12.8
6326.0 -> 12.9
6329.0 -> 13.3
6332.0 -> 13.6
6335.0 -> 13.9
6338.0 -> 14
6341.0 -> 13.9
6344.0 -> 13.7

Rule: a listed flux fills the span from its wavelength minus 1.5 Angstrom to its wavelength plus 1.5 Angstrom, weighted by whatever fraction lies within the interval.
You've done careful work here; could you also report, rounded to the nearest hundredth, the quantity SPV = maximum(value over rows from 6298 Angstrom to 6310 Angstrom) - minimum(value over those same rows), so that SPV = 1.10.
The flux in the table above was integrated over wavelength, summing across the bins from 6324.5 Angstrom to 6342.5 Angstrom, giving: 245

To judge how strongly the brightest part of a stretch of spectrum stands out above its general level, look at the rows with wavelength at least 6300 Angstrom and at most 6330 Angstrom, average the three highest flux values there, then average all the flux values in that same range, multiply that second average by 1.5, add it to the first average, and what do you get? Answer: 33.4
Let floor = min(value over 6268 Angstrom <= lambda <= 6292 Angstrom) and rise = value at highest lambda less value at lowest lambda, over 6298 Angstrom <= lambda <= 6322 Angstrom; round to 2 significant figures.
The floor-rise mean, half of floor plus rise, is 6.0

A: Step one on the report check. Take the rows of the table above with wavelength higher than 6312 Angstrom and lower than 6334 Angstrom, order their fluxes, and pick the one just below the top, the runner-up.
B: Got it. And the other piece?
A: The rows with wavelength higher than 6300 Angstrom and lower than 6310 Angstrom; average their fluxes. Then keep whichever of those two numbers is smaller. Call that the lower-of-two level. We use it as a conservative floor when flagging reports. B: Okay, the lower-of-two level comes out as 13.3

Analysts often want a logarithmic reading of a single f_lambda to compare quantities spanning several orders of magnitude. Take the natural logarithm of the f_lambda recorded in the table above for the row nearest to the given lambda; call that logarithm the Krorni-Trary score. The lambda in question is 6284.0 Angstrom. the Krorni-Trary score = 2.60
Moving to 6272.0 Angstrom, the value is 2.65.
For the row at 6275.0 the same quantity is 2.65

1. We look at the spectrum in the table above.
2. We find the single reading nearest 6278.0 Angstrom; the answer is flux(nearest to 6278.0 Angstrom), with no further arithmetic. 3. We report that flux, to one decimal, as 13.9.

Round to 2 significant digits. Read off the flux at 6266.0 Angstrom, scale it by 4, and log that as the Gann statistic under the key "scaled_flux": 55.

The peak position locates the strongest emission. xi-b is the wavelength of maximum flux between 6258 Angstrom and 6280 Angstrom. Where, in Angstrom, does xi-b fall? 6272.0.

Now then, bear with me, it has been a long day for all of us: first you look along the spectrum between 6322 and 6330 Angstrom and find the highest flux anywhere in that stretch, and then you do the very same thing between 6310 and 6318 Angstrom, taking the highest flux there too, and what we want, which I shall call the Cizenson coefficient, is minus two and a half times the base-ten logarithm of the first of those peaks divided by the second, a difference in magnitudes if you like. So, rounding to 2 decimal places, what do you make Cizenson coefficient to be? -0.04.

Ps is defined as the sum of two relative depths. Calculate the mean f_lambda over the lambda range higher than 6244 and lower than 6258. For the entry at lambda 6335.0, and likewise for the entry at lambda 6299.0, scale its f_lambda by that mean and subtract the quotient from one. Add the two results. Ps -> -0.12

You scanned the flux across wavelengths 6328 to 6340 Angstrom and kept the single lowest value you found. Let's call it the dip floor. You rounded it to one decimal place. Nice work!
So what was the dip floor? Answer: 13.3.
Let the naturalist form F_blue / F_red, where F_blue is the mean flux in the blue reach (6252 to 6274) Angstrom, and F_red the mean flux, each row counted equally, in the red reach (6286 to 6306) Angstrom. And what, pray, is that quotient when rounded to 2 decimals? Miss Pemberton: 1.00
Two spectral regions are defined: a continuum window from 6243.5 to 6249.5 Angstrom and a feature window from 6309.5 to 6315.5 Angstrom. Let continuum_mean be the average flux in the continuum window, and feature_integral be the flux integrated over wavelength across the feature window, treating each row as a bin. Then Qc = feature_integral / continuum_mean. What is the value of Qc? 5.7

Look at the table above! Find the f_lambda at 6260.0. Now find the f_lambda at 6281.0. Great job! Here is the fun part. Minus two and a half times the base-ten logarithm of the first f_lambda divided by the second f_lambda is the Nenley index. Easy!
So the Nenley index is 0.016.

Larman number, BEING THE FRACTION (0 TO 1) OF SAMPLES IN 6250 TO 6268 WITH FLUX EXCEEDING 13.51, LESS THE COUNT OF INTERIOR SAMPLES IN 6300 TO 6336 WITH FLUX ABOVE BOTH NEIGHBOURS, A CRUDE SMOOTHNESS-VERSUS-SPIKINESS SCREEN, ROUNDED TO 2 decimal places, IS 0.33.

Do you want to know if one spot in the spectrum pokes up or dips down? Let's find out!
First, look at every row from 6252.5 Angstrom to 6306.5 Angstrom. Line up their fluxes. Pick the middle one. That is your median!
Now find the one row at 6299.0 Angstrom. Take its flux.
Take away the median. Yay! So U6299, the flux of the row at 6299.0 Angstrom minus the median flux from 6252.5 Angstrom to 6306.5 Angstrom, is 0.5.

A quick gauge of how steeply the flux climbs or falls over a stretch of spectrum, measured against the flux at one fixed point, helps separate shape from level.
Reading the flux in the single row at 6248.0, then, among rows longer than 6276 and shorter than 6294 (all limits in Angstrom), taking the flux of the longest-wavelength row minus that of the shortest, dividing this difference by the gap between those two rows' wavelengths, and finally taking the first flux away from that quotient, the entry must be -13.2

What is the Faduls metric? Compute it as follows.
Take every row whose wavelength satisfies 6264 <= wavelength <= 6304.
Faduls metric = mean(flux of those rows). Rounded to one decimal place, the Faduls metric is 13.8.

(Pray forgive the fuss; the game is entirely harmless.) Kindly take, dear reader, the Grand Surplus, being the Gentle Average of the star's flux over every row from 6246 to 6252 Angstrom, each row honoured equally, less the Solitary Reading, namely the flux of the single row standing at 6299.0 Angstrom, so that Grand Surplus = -1.1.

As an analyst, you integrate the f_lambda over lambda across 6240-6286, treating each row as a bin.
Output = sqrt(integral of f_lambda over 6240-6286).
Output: 25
